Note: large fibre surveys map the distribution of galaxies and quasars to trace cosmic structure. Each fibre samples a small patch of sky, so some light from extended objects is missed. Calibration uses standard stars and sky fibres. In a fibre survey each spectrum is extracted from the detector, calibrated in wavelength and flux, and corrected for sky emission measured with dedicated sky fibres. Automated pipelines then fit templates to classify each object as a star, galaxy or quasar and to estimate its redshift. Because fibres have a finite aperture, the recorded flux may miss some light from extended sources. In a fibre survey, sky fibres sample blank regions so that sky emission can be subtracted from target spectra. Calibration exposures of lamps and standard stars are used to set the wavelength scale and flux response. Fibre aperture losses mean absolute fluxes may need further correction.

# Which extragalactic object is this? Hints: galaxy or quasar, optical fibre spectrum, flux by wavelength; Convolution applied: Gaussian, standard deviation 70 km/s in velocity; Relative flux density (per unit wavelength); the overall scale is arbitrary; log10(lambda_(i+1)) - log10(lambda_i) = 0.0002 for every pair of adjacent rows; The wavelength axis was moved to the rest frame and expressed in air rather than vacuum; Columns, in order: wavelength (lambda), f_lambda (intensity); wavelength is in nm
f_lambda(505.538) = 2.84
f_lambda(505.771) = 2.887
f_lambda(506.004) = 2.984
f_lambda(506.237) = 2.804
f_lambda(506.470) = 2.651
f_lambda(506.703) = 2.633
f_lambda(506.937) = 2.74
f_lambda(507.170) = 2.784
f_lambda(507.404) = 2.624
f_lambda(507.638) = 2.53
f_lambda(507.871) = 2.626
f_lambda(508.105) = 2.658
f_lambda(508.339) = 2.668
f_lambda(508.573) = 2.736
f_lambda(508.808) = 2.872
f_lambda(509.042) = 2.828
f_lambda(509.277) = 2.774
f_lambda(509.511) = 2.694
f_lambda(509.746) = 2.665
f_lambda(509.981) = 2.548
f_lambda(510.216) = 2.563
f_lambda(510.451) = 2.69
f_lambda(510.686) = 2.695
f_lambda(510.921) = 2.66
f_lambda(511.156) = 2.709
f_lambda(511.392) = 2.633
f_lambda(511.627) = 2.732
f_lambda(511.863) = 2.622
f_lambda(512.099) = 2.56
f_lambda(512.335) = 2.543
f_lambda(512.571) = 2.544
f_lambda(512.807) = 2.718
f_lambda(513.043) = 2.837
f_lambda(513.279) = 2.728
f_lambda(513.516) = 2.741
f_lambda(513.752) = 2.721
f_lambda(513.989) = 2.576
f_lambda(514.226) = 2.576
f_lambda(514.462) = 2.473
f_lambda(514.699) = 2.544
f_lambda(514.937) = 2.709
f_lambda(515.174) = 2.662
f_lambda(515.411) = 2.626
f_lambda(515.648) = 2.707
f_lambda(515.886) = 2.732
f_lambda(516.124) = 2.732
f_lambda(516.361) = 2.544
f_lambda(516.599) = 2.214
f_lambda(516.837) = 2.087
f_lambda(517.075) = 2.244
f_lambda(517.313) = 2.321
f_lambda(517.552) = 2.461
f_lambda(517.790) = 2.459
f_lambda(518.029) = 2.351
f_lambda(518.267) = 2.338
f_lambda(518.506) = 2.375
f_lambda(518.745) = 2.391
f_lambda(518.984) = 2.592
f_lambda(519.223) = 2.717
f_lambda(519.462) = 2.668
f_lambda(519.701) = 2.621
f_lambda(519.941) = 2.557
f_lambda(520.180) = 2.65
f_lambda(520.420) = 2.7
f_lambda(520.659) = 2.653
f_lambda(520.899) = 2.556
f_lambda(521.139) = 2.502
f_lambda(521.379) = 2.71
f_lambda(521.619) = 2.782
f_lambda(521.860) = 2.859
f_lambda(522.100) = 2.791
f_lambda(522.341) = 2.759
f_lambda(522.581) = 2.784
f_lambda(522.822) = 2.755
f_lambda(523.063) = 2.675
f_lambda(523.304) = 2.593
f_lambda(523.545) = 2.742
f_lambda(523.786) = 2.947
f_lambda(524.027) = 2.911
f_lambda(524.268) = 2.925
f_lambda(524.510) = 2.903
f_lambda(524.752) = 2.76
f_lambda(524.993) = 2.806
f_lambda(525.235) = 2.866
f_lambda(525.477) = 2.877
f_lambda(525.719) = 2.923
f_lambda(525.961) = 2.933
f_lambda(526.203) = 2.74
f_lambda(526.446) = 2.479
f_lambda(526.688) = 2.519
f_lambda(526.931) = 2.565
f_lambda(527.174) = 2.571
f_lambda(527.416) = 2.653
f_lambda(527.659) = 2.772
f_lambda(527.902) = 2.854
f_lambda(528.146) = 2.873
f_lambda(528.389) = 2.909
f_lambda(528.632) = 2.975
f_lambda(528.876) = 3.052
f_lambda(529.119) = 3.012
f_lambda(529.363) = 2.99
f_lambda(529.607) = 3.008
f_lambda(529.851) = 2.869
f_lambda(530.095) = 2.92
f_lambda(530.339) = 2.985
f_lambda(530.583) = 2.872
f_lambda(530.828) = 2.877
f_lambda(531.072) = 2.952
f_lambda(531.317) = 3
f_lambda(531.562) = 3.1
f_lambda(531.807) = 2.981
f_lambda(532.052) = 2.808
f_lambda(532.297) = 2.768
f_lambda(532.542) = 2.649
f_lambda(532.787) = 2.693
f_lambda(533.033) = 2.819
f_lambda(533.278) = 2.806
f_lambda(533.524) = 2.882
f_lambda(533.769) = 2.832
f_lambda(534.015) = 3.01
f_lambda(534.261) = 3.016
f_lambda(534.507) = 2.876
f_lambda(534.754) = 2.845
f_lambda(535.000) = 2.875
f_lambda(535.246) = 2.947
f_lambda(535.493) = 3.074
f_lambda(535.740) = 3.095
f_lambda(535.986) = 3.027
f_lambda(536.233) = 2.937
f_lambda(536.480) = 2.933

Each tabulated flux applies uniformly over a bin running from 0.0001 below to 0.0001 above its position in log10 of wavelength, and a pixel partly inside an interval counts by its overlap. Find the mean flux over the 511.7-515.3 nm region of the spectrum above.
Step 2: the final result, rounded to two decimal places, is 2.64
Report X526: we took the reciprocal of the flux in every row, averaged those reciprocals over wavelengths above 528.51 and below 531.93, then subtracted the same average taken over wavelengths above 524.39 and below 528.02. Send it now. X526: -0.028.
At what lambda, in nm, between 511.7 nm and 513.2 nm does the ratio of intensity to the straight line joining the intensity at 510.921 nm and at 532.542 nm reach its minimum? 512.335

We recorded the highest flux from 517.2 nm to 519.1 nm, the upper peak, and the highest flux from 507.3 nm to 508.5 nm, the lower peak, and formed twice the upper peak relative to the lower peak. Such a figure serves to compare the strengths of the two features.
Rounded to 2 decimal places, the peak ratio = 1.94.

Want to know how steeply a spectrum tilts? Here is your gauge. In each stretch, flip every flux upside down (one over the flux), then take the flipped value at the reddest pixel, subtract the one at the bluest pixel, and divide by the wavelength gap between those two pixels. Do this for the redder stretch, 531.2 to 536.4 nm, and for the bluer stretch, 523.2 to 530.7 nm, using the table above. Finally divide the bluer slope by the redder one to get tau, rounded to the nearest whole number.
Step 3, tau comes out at -4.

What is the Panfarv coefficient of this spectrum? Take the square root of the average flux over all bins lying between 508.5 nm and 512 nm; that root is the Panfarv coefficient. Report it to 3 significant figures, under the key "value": 1.64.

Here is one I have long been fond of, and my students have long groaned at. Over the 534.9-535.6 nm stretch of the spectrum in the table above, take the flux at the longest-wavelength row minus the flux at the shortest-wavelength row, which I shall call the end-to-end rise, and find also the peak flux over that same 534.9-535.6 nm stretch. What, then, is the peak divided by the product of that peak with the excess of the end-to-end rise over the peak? -0.348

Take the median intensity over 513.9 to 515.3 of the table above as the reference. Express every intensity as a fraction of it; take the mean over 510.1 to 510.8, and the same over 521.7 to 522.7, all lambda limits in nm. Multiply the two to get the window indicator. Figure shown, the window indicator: 1.12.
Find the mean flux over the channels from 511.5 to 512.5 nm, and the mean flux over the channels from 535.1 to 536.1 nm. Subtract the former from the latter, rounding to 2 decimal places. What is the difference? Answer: 0.42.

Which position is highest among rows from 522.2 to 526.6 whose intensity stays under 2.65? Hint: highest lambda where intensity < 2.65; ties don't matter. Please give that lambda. 526.446 nm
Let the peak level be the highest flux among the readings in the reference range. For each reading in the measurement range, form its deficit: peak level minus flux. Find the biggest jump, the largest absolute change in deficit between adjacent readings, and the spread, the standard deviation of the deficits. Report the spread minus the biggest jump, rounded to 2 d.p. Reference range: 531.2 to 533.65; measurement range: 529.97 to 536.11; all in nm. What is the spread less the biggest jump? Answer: -0.06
